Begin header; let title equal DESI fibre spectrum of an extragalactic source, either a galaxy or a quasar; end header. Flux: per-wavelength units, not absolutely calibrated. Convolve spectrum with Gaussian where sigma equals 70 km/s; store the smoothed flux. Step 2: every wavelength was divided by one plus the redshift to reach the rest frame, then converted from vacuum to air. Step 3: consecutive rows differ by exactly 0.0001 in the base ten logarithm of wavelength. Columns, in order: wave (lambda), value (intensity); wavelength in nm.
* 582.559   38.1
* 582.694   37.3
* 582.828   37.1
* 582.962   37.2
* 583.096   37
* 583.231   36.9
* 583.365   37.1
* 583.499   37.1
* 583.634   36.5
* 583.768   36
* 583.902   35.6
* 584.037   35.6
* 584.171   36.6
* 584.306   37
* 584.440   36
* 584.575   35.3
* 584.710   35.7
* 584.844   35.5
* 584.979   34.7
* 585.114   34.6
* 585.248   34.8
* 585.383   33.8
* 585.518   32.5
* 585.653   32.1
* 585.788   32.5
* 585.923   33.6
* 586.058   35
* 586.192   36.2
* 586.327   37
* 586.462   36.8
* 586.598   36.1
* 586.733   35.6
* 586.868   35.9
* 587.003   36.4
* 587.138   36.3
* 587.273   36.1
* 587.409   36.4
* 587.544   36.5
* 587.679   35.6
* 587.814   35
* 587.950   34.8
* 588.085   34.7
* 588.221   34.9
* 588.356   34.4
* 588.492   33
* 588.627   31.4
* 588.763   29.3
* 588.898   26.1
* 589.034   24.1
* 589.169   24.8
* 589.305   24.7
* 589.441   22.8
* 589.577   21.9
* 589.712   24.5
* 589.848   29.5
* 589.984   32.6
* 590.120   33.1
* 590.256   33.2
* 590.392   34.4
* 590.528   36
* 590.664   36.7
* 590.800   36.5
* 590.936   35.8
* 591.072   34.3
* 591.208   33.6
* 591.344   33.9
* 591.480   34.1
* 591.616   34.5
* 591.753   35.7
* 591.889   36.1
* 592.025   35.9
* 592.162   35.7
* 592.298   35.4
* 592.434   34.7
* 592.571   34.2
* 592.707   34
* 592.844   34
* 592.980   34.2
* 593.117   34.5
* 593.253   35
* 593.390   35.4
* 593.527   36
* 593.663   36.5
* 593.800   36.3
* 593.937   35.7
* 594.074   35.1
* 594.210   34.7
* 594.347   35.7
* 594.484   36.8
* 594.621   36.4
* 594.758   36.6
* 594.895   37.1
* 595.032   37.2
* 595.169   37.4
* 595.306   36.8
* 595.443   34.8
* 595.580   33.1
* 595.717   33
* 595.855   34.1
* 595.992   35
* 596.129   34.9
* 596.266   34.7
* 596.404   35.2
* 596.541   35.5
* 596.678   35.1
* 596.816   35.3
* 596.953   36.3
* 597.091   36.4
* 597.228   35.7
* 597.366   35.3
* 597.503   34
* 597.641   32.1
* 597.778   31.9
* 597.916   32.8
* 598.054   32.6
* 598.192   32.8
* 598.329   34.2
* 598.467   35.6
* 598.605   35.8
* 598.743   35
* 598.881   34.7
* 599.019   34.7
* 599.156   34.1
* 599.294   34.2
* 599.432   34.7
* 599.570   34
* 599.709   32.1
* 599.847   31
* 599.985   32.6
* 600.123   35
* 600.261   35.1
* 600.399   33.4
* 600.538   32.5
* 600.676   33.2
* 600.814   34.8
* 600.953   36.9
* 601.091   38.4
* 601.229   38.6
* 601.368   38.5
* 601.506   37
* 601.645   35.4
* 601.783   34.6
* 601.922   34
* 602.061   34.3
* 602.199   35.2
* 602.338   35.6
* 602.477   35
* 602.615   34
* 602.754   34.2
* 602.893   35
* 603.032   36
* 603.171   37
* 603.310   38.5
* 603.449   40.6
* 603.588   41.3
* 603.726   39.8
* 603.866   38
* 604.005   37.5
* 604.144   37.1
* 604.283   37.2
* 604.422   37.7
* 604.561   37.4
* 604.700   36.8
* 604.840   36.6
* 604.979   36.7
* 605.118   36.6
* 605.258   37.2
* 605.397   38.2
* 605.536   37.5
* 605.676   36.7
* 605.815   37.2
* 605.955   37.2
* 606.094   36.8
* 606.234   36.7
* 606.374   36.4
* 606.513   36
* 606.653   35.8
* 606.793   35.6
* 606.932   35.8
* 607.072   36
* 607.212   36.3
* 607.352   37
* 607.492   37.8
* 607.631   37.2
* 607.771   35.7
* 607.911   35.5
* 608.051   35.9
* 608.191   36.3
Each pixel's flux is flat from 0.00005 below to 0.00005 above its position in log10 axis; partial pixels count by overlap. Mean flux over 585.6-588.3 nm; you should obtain 35.4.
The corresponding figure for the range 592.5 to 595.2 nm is 35.6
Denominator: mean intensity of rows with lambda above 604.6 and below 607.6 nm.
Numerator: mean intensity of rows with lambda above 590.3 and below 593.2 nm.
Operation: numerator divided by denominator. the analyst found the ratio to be 0.95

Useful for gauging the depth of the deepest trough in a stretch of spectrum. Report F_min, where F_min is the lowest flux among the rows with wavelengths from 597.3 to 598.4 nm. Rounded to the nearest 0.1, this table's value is 31.9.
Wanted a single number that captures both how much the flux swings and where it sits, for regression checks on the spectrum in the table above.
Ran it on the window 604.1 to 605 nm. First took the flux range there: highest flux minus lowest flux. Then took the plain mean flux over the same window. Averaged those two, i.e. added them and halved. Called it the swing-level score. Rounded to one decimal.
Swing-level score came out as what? 19.1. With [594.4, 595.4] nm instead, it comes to 18.9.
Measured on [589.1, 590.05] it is 18.3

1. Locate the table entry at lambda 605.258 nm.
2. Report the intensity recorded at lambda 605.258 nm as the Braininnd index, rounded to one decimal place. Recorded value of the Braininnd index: 37.2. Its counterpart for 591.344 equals 33.9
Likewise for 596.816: 35.3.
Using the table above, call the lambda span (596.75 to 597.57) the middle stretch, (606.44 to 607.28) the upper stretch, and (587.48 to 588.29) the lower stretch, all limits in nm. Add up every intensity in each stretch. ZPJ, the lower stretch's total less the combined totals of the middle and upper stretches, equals -217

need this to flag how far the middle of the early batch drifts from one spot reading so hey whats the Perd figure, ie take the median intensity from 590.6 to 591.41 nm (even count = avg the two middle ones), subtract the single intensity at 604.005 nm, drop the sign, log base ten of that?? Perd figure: 0.39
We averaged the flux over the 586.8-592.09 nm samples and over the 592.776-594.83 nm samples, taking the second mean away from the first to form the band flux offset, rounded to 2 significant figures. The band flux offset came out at -2.8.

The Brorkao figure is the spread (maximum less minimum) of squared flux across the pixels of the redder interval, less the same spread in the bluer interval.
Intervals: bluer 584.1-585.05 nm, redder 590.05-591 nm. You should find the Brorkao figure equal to 86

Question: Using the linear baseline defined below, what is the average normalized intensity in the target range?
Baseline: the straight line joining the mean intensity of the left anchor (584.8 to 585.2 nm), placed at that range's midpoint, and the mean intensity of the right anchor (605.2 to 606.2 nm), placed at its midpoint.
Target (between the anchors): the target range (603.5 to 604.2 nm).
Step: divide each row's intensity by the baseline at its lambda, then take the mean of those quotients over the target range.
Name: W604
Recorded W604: 1.05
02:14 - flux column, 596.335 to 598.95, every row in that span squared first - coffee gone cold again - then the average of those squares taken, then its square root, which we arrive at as 34.6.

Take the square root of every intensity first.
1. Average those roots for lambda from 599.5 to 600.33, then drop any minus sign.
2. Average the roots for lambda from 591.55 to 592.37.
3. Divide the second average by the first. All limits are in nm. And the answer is 1.03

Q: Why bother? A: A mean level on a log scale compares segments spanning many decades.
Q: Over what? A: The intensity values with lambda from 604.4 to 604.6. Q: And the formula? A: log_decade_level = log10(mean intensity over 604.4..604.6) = 1.57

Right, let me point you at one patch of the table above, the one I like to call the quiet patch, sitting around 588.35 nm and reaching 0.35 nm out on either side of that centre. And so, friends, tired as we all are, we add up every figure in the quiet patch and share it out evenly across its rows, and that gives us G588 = 33.7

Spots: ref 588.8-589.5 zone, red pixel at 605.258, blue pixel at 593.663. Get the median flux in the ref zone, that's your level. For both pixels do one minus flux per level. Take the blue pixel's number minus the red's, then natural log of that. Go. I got -3.6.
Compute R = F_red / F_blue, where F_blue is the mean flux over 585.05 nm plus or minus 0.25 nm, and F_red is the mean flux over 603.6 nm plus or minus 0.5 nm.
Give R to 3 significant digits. 1.12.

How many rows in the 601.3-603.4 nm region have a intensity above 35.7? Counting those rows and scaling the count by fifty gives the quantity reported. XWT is 250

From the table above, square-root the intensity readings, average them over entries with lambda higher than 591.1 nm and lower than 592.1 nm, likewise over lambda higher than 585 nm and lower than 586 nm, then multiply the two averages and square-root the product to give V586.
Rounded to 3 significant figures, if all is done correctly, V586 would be 5.84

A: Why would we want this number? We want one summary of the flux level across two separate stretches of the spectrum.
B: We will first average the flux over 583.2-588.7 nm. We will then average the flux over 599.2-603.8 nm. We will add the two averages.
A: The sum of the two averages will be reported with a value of 71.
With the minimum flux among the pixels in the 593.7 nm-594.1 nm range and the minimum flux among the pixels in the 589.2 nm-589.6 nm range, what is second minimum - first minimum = -13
